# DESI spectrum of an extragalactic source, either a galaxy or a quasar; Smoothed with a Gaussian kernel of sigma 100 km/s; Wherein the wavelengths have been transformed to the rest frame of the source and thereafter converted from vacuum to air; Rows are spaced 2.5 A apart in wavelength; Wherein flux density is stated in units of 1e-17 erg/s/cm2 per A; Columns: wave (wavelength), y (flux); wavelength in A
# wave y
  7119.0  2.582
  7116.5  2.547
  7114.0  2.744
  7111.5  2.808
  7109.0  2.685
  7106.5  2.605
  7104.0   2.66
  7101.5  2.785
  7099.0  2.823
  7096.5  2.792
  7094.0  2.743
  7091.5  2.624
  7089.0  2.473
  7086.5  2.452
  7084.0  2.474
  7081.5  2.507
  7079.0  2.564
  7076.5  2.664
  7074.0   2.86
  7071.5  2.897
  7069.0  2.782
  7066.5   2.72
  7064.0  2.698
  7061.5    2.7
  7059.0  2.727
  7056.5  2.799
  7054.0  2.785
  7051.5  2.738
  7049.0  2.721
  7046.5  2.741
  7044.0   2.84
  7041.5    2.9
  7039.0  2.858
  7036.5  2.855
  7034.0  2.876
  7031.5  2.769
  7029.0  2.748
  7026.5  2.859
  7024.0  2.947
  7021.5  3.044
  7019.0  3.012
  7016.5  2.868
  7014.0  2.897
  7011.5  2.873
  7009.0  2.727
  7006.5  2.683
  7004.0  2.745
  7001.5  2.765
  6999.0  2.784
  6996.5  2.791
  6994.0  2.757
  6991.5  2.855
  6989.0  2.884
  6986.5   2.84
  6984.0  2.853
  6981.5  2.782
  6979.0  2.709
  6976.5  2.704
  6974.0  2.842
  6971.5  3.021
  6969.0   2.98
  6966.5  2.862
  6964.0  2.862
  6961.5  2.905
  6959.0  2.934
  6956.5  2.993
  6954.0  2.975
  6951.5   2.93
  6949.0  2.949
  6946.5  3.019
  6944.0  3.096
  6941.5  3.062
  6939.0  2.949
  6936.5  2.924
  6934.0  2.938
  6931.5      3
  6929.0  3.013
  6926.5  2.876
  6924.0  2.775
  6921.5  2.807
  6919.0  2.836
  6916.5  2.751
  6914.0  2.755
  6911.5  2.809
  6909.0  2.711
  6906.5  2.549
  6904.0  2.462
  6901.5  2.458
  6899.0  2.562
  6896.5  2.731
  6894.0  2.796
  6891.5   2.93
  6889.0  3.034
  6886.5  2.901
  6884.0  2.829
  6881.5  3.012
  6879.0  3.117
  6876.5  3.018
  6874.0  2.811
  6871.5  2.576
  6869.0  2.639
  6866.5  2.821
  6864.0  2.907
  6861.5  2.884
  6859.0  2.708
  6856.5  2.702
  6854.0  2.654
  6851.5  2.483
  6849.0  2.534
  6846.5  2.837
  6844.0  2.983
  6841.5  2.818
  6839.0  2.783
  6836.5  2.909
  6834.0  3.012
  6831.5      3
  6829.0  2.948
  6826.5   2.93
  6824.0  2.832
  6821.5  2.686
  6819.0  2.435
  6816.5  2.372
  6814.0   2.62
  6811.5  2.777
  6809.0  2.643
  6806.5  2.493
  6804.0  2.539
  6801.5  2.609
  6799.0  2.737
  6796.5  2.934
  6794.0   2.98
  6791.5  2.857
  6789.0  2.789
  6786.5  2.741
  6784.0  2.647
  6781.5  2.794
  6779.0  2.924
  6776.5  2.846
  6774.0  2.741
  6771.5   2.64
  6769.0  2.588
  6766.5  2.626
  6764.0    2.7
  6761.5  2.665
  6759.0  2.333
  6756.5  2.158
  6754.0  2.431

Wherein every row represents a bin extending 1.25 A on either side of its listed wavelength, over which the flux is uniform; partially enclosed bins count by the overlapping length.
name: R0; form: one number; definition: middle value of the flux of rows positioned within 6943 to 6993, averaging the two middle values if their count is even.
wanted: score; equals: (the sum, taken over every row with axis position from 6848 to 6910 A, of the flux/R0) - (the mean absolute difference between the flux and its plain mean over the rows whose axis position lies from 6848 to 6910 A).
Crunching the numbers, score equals 23.6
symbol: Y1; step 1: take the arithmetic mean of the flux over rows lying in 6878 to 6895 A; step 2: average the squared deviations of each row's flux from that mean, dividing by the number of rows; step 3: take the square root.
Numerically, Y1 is 0.107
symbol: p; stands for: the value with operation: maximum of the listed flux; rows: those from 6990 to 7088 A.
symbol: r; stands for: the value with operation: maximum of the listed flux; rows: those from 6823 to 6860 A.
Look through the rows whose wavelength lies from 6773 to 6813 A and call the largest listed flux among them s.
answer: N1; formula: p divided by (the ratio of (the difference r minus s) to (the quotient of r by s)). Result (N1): 96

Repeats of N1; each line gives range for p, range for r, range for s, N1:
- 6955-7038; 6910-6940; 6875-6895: -28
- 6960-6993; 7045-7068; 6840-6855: -15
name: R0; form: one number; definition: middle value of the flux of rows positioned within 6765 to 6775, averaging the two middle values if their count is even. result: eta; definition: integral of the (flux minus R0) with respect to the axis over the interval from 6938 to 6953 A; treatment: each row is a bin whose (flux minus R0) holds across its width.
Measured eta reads 5.5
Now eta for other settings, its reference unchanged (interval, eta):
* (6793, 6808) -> 1.2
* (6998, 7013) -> 2.0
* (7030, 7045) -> 3.2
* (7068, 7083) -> 1.1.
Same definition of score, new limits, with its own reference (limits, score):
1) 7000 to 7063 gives 24.3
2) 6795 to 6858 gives 23.4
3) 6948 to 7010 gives 24.5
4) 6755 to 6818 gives 22.9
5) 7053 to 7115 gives 23.2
